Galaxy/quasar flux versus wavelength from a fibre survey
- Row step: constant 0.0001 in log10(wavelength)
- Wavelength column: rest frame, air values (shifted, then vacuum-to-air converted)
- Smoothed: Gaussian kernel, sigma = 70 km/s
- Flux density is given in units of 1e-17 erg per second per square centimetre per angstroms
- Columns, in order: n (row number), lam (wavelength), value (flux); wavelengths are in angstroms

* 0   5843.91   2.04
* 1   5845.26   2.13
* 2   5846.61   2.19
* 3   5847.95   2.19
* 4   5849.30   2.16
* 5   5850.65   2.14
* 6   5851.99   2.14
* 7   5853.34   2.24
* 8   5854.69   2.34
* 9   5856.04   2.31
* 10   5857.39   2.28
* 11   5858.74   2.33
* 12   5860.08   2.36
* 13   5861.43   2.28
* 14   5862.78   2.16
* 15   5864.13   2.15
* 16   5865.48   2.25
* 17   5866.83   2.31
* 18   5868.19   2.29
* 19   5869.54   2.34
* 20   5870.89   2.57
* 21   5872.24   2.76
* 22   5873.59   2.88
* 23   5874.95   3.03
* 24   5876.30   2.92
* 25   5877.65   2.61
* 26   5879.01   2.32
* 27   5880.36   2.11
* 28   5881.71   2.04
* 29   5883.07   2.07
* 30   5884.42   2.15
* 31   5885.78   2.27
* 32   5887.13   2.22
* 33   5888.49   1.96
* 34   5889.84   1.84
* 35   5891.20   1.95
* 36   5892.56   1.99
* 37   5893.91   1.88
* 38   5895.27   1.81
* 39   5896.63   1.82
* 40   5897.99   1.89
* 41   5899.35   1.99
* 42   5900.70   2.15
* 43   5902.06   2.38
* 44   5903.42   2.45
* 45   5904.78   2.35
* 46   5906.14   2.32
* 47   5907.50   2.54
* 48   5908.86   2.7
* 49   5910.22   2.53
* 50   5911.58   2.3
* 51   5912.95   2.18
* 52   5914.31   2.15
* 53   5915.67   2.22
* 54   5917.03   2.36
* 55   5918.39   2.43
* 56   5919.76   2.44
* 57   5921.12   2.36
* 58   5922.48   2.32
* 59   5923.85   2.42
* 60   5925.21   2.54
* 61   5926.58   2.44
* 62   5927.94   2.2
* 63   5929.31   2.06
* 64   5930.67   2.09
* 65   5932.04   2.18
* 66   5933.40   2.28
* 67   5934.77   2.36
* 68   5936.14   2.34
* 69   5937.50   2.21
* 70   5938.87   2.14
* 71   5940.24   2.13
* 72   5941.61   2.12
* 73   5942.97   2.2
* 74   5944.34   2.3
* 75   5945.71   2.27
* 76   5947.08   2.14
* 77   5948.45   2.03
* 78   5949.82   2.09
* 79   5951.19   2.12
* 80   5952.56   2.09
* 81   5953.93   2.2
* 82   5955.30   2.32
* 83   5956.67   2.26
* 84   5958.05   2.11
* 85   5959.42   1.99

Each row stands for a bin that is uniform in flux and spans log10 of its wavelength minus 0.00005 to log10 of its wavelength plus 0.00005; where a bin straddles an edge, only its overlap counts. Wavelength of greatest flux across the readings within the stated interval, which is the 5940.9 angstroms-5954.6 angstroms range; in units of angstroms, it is 5944.34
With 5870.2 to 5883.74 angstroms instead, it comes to 5874.95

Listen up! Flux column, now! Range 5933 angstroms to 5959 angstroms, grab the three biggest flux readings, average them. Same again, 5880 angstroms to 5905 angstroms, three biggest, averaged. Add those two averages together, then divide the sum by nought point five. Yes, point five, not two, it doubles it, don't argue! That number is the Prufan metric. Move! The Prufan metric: 9.5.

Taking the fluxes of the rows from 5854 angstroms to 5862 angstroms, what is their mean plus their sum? 16.2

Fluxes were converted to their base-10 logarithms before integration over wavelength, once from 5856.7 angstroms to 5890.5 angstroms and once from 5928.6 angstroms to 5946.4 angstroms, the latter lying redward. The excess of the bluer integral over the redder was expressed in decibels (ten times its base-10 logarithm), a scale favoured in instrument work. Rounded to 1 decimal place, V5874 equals 8.0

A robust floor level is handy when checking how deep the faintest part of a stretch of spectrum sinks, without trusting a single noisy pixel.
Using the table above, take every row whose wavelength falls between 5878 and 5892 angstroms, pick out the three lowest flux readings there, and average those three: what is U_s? 1.92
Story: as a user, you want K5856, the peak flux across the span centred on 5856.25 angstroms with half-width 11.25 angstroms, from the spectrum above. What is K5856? 2.36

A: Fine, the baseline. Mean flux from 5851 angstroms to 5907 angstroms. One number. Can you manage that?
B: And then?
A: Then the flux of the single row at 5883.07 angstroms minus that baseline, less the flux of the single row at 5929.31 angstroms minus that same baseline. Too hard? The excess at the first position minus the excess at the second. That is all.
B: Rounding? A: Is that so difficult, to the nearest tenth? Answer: 0.0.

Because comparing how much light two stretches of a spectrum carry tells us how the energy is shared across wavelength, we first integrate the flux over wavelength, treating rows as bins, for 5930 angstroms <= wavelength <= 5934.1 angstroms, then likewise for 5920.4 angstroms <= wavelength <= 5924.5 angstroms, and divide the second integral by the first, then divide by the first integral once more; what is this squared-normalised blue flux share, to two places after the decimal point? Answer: 0.12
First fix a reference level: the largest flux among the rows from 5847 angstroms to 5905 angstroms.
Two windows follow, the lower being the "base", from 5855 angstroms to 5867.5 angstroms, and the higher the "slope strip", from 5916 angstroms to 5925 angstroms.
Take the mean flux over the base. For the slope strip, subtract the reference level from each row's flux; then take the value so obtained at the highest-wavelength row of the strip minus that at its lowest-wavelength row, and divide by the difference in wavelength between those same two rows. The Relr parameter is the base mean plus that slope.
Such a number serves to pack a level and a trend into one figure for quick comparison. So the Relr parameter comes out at 2.28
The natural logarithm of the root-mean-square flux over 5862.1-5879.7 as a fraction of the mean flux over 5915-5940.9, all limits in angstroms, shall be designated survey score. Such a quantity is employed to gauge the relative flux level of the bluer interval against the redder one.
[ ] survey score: 0.10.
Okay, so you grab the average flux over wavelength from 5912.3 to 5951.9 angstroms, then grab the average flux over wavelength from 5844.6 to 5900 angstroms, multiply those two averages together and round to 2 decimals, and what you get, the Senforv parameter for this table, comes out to 5.02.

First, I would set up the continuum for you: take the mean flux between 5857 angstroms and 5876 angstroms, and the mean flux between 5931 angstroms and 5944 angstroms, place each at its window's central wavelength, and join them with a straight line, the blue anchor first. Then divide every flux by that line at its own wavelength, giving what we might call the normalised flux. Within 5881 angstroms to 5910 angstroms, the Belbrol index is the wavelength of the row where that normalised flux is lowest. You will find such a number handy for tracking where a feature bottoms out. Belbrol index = 5895.27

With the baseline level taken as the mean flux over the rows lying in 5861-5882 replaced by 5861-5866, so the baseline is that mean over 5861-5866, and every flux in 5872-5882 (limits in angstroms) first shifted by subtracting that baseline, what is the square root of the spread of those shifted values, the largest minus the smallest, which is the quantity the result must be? 0.99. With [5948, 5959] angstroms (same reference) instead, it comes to 0.54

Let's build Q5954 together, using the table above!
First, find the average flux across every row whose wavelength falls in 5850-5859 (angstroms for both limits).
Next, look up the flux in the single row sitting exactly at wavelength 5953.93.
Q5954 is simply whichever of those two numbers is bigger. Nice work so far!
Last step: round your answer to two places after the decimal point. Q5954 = 2.25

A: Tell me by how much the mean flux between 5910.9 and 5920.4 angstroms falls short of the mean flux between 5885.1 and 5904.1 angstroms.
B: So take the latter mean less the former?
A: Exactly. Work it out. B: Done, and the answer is -0.25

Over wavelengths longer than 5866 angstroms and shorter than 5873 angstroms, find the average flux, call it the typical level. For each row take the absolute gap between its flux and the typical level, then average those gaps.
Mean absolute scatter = 0.169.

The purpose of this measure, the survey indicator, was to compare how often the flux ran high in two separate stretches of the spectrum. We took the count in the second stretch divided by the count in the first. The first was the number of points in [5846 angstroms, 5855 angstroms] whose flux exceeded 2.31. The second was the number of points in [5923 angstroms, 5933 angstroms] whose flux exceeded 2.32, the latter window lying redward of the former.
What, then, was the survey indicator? 3.0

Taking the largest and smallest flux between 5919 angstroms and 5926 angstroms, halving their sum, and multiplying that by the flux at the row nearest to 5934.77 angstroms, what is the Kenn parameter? 5.7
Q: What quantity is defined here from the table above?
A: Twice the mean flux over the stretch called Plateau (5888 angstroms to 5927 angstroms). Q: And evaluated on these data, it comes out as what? 4.46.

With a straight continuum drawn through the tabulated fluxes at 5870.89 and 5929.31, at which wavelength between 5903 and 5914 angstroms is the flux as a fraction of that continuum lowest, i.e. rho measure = 5912.95 angstroms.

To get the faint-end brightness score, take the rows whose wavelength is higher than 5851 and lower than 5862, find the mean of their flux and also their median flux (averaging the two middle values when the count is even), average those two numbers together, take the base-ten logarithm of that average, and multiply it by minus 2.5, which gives -0.90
